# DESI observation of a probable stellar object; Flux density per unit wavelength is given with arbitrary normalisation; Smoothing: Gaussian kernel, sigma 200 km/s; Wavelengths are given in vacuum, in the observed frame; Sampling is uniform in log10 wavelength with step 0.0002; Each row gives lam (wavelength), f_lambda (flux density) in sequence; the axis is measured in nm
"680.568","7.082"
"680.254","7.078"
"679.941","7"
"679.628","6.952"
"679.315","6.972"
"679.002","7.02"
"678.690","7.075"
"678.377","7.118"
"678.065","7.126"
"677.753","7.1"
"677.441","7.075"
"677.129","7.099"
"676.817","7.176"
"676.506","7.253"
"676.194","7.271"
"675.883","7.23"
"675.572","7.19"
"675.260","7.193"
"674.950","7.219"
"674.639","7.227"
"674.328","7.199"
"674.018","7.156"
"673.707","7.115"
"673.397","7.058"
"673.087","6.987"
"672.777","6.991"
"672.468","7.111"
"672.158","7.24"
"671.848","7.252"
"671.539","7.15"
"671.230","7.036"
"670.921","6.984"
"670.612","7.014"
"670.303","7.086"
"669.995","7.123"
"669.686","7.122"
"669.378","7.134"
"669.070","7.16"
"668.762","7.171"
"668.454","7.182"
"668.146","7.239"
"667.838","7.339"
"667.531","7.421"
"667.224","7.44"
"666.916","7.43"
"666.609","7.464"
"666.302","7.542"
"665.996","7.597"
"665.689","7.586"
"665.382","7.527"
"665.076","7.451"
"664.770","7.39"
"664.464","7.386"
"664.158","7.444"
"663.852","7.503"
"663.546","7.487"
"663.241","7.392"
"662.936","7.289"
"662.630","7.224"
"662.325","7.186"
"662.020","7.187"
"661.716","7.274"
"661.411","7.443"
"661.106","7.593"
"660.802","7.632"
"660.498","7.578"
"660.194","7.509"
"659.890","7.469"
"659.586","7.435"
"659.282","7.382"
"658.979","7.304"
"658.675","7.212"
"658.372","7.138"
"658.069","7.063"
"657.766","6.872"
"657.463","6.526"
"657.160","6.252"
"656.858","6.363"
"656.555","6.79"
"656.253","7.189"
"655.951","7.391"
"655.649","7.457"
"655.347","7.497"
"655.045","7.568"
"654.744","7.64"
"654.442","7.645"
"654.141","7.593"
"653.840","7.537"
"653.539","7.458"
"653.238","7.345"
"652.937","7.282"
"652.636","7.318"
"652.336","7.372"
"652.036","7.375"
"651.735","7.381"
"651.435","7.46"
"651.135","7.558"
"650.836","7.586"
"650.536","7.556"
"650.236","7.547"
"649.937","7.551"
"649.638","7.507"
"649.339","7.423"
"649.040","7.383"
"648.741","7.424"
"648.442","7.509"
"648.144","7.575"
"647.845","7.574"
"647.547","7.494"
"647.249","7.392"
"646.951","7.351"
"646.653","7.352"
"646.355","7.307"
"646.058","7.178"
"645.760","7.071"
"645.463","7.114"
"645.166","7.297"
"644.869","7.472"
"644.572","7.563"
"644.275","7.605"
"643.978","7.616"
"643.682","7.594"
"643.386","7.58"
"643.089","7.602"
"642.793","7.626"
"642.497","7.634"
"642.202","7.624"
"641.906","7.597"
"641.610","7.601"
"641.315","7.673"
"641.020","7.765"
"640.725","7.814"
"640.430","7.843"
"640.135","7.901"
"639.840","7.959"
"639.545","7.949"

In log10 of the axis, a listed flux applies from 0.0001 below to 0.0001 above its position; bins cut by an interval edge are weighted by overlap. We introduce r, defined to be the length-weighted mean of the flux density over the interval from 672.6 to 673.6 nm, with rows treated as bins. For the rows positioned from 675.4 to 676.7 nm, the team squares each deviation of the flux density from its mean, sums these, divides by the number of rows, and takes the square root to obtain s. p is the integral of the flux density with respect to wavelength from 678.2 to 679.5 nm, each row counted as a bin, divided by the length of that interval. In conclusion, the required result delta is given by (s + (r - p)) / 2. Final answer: 0.00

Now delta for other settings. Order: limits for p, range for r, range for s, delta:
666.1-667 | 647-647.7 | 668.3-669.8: -0.02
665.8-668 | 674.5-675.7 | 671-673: -0.08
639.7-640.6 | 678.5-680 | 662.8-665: -0.41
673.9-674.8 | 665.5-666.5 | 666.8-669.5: 0.25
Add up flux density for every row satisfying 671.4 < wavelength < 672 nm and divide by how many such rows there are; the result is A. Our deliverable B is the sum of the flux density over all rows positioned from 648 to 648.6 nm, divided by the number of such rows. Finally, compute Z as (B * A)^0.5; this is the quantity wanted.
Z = 7.37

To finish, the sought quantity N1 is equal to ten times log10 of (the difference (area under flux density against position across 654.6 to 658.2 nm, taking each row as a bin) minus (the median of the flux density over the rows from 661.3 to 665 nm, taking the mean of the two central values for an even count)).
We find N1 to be 12.6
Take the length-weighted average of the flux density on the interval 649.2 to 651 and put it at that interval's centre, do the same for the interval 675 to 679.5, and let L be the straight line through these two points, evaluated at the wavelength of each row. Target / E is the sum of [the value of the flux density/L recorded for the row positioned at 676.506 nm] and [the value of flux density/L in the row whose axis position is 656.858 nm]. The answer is 1.87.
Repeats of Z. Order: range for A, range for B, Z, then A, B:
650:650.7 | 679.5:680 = 7.26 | 7.55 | 7.0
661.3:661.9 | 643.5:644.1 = 7.48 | 7.36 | 7.6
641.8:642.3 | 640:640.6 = 7.74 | 7.61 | 7.9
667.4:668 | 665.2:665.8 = 7.47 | 7.38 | 7.6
